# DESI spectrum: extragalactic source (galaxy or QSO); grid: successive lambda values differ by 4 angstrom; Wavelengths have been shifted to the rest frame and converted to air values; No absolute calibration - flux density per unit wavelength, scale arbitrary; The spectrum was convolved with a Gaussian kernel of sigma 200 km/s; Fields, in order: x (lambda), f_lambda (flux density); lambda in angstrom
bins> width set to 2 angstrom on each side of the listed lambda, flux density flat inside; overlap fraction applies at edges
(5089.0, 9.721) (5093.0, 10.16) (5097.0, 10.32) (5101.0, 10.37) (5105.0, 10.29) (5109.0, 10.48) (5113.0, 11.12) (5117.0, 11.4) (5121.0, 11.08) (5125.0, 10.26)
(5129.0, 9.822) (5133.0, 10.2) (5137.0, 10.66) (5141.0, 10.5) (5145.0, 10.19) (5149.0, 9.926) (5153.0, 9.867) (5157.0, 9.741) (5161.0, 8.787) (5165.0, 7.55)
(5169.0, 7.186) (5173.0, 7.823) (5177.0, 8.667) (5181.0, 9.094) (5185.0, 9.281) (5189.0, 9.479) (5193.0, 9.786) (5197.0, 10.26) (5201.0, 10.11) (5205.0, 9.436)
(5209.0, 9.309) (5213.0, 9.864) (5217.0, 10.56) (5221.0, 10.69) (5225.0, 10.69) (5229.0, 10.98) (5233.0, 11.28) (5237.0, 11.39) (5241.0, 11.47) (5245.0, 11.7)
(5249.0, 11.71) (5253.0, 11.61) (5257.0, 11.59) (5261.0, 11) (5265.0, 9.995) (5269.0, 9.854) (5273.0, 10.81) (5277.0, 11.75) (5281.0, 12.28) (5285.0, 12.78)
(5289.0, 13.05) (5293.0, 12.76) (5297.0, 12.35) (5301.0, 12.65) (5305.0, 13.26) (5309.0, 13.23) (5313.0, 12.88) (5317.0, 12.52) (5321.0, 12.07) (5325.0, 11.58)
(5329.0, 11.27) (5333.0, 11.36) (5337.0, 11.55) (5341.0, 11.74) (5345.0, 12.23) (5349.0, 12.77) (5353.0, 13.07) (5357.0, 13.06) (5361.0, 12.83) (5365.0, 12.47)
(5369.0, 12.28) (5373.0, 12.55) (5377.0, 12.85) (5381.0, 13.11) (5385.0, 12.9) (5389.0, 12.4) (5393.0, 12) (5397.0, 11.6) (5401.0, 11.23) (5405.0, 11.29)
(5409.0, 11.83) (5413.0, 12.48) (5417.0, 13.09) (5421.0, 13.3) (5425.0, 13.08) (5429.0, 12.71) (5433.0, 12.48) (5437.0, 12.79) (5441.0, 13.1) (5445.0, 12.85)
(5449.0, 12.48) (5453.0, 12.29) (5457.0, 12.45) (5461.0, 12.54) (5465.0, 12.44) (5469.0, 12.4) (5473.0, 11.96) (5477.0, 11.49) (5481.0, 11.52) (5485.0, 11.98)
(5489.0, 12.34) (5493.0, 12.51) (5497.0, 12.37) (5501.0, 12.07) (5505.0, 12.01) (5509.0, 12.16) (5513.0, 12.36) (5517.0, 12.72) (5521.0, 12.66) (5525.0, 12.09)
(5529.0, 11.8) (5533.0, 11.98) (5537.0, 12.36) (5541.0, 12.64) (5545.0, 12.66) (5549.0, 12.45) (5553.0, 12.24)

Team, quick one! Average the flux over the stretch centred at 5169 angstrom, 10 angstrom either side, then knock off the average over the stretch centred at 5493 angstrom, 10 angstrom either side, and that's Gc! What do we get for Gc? -4.3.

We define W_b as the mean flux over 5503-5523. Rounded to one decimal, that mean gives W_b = 12.4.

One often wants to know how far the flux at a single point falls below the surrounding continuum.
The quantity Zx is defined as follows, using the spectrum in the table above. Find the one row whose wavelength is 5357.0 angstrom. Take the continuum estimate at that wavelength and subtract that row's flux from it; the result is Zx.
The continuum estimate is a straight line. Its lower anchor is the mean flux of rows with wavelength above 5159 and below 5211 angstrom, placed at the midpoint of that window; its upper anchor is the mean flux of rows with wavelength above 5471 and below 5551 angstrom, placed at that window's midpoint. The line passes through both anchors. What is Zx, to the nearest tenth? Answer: -2.4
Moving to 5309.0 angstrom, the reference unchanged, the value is -3.0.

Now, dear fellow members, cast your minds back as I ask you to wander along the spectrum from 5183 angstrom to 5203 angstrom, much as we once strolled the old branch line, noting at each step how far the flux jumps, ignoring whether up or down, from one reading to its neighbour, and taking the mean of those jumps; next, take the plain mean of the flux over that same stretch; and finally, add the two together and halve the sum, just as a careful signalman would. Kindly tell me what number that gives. 5.03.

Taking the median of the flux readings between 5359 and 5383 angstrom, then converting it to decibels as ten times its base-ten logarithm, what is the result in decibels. 11.0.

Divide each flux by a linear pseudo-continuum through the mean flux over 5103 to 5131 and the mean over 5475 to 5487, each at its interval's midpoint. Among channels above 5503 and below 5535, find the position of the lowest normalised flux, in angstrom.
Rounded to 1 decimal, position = 5529.0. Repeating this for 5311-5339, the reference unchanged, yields 5329.0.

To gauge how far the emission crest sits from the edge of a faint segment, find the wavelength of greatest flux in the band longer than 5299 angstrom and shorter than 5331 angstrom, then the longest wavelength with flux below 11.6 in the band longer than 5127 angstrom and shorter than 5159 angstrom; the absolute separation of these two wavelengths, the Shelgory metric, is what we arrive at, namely 148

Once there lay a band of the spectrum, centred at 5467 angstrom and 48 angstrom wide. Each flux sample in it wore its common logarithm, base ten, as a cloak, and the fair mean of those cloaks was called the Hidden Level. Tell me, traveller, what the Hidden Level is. 1.087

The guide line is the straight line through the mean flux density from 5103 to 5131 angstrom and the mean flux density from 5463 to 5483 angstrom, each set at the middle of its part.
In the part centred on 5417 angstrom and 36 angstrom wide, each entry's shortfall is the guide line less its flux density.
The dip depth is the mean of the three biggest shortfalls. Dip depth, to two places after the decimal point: 0.26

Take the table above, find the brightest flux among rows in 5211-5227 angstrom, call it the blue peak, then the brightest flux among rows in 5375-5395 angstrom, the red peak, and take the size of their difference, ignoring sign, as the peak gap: 2.4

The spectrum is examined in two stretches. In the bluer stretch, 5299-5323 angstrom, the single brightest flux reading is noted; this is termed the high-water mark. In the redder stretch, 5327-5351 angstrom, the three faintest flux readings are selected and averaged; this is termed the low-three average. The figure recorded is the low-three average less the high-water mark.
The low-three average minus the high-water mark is -1.9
